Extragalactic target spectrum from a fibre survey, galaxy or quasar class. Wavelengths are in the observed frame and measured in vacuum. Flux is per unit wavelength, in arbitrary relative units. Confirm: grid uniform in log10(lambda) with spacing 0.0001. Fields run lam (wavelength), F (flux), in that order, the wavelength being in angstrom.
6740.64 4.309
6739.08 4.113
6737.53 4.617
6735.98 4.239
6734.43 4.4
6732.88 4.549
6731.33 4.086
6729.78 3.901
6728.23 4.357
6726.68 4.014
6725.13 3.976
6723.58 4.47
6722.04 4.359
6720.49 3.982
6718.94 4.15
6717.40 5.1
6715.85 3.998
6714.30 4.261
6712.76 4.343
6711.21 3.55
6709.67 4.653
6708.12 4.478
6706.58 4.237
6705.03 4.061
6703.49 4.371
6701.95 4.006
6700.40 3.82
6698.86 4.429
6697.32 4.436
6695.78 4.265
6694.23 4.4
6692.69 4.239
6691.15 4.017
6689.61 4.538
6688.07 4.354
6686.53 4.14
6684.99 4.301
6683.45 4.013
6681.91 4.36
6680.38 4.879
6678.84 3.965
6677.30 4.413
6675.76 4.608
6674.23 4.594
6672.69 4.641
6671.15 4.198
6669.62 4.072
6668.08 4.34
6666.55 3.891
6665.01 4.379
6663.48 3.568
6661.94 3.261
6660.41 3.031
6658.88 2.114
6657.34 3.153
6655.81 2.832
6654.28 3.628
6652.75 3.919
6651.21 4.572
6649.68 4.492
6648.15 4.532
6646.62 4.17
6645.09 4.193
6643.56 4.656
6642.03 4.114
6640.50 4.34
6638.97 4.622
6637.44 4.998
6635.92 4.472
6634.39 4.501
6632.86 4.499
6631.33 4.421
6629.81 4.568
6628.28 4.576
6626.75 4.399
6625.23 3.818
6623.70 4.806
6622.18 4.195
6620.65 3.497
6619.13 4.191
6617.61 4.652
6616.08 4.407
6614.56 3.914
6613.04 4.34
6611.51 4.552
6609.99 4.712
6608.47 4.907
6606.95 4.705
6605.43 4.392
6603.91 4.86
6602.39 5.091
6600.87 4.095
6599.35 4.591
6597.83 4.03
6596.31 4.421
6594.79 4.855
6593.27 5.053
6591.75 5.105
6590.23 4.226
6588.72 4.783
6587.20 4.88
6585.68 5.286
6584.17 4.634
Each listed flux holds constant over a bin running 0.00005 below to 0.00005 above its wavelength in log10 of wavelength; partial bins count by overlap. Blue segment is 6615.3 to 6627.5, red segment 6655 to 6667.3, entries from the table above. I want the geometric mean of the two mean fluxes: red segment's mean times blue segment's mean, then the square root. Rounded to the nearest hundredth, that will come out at 3.73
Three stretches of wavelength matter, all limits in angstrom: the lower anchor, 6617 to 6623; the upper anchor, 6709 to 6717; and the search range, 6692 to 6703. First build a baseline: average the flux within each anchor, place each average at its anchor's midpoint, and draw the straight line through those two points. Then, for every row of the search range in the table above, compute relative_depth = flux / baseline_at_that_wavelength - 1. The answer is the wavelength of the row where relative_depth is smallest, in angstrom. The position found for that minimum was 6700.40 angstrom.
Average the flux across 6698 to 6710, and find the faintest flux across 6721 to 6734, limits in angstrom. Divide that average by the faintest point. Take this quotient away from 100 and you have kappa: 98.9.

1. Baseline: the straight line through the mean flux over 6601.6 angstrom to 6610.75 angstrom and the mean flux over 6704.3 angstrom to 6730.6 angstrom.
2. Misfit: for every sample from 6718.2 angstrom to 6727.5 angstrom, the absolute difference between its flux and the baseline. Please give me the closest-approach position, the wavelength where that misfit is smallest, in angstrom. 6718.94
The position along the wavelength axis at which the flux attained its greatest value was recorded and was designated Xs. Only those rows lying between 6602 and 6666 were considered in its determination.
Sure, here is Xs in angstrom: 6602.39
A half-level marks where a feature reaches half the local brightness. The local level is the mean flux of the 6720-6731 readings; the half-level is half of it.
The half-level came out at 2.08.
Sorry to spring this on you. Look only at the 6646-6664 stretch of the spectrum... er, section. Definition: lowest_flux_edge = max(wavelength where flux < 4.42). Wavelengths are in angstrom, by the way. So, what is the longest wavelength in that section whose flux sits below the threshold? 6663.48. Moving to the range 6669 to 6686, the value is 6684.99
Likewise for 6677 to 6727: 6726.68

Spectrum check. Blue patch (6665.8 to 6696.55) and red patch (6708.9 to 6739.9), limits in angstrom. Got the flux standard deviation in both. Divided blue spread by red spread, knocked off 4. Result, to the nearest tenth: -3.2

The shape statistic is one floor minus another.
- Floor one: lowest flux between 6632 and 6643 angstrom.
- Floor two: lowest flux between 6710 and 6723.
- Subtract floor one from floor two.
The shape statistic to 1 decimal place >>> -0.6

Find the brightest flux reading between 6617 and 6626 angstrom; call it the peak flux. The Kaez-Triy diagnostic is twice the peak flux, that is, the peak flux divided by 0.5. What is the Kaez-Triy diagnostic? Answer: 9.6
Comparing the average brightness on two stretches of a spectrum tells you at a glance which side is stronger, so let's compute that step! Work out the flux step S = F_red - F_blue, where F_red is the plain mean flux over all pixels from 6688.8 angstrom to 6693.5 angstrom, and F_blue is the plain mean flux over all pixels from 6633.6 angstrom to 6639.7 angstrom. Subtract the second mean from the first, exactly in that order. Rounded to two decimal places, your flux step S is -0.38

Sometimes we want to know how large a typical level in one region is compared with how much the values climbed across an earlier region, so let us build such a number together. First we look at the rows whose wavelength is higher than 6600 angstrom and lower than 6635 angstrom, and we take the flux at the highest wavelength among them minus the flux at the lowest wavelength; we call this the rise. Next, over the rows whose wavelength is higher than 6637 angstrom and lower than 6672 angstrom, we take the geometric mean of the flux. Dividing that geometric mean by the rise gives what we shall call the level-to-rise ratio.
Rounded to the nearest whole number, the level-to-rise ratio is 10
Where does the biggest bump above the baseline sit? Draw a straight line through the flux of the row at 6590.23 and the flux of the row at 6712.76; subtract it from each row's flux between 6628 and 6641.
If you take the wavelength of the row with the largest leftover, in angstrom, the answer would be 6637.44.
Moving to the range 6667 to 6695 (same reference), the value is 6680.38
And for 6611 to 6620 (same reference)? 6617.61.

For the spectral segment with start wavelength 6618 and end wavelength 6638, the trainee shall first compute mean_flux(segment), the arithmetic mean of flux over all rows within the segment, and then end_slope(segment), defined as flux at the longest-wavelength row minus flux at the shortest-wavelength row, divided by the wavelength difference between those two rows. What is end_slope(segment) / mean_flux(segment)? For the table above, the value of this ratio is 0.010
